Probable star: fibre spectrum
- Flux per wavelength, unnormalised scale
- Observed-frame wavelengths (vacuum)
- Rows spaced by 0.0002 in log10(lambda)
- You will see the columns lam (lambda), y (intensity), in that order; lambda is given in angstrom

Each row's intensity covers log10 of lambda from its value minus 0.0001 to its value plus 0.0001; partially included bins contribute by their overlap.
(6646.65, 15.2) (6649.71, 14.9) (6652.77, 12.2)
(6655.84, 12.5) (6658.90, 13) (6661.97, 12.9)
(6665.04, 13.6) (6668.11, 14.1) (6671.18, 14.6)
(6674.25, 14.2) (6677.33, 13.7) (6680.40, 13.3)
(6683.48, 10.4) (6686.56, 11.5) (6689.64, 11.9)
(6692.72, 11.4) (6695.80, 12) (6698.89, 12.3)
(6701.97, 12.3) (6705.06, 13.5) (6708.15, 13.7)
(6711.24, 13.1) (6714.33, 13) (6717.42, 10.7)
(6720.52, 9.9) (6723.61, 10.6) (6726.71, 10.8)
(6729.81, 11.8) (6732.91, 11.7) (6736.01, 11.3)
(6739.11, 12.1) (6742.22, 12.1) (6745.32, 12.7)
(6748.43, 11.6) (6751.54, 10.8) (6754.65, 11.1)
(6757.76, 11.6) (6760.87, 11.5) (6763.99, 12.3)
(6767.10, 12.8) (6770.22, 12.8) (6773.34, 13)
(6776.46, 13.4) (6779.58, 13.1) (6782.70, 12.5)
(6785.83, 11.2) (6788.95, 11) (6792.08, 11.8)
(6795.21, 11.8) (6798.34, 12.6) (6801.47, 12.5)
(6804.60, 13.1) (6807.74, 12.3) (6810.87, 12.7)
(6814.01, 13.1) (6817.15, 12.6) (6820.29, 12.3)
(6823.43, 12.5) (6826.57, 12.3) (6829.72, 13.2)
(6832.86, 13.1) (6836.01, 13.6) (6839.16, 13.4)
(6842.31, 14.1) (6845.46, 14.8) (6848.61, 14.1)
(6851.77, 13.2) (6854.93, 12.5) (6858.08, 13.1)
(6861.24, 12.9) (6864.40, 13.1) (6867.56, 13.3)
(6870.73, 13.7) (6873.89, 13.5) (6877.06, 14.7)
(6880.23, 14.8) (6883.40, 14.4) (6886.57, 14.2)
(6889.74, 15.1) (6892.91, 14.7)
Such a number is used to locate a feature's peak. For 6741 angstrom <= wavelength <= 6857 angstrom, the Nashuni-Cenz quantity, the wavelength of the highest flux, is 6845.46 angstrom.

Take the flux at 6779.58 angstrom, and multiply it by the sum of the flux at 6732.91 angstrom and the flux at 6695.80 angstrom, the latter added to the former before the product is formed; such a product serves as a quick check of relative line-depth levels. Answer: 310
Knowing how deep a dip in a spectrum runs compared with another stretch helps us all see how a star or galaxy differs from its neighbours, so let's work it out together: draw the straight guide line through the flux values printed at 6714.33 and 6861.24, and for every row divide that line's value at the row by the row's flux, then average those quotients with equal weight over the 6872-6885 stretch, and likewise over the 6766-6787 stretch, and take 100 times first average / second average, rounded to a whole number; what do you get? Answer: 88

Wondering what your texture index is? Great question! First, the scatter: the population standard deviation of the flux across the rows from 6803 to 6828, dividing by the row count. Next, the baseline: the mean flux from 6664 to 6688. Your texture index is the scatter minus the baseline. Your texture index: -12.9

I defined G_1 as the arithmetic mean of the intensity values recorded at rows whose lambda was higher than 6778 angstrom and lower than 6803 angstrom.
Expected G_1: 12.1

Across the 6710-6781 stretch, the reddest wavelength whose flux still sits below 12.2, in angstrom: 6760.87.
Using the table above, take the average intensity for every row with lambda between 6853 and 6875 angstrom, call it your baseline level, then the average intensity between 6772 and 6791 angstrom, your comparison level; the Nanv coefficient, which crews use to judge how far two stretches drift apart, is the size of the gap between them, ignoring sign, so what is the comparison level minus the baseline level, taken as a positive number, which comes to 0.8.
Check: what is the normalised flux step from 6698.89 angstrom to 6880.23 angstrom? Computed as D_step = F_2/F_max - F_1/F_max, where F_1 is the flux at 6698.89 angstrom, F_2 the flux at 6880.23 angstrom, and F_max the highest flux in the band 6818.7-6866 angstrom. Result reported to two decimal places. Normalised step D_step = 0.17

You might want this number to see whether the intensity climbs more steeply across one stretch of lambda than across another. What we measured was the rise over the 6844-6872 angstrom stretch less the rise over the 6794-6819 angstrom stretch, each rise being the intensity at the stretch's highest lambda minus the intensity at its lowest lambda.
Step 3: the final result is -1.9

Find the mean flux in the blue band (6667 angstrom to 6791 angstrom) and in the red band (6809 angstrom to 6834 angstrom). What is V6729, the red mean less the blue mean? 0.54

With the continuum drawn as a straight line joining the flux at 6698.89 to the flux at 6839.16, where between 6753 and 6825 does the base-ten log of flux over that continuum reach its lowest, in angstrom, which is 6788.95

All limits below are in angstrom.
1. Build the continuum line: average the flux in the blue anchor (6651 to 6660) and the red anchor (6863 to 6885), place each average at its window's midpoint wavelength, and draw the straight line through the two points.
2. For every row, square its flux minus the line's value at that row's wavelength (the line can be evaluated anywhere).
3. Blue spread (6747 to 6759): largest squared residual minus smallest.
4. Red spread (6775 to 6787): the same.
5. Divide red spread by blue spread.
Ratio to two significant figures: 1.5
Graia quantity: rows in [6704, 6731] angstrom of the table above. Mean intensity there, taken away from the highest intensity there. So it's 1.8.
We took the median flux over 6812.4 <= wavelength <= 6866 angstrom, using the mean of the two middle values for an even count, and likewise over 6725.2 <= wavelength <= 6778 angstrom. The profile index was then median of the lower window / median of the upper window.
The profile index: 0.90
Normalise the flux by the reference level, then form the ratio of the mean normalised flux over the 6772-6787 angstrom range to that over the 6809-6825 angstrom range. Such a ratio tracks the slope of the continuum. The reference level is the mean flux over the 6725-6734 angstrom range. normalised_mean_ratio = 1.00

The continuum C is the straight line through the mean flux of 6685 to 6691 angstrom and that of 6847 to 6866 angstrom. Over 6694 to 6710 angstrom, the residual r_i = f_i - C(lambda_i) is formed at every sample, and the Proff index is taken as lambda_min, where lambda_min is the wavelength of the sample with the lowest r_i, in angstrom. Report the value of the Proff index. 6695.80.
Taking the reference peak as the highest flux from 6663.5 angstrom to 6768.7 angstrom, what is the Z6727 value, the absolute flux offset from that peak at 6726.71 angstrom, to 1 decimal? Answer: 3.8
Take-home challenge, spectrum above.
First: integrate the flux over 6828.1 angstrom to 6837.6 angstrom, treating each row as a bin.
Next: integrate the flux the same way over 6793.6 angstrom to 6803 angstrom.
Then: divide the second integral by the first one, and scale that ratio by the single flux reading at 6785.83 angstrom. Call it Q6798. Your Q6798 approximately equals 10.3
